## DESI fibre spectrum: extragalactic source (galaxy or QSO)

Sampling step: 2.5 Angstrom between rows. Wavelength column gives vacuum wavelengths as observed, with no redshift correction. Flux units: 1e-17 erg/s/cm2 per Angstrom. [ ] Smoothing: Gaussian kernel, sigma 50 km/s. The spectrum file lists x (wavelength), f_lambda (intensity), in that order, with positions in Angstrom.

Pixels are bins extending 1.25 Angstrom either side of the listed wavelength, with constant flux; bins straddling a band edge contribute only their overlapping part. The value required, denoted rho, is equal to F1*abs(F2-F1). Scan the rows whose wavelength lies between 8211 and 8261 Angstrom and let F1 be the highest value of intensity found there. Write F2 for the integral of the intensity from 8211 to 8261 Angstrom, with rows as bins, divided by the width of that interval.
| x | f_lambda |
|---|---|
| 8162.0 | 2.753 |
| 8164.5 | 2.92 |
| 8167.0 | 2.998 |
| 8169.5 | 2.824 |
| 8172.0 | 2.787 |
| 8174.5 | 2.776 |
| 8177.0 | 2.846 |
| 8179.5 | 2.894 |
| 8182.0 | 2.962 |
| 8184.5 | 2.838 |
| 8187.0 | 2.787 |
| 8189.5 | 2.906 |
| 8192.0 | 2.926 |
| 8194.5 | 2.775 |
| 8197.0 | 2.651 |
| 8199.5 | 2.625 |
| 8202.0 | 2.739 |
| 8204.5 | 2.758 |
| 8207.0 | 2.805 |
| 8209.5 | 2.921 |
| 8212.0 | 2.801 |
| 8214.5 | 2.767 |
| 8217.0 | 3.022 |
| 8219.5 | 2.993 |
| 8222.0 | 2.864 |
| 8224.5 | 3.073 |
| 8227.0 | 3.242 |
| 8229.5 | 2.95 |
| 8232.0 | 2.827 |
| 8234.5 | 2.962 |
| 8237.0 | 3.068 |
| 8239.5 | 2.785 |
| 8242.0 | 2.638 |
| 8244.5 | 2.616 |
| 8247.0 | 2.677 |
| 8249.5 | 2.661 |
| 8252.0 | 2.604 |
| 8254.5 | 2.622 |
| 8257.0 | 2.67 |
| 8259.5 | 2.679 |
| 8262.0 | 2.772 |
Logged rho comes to 1.35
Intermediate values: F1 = 3.242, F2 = 2.83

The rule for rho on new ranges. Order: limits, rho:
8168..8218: 0.61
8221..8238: 0.79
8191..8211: 0.45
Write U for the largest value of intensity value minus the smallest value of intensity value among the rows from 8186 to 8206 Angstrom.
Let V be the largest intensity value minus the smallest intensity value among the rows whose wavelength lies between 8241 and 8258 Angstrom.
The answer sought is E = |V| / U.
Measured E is 0.24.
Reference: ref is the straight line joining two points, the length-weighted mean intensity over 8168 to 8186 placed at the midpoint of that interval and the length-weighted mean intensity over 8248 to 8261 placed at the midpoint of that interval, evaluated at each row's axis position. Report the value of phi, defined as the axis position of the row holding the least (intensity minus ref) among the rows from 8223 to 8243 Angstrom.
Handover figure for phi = 8242.0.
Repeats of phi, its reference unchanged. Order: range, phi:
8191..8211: 8199.5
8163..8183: 8174.5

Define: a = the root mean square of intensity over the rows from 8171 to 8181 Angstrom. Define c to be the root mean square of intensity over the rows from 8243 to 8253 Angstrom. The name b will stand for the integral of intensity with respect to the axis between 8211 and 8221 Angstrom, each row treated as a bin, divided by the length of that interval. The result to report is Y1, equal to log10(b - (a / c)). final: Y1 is 0.262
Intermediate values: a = 2.83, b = 2.90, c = 2.64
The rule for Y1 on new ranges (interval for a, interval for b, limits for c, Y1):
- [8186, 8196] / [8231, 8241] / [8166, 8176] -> 0.280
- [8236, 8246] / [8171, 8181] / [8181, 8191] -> 0.270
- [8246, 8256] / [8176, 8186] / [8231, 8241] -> 0.296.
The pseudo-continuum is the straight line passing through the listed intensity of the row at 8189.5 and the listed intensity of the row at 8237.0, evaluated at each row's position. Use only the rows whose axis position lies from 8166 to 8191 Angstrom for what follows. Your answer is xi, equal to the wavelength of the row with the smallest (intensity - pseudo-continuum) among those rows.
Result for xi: 8187.0 Angstrom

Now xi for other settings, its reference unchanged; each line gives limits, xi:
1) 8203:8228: 8214.5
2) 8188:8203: 8199.5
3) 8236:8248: 8244.5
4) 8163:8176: 8174.5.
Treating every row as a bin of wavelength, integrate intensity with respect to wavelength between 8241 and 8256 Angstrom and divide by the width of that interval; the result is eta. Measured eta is 2.64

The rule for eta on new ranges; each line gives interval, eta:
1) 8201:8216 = 2.80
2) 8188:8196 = 2.86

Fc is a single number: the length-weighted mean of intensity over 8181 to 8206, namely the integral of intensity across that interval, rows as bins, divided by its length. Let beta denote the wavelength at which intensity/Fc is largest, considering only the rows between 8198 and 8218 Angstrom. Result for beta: 8217.0 Angstrom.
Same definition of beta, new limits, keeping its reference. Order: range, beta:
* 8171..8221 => 8217.0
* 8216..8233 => 8227.0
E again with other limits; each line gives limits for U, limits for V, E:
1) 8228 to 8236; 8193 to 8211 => 2.19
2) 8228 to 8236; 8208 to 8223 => 1.89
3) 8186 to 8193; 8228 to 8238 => 1.73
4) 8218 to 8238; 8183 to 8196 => 0.36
